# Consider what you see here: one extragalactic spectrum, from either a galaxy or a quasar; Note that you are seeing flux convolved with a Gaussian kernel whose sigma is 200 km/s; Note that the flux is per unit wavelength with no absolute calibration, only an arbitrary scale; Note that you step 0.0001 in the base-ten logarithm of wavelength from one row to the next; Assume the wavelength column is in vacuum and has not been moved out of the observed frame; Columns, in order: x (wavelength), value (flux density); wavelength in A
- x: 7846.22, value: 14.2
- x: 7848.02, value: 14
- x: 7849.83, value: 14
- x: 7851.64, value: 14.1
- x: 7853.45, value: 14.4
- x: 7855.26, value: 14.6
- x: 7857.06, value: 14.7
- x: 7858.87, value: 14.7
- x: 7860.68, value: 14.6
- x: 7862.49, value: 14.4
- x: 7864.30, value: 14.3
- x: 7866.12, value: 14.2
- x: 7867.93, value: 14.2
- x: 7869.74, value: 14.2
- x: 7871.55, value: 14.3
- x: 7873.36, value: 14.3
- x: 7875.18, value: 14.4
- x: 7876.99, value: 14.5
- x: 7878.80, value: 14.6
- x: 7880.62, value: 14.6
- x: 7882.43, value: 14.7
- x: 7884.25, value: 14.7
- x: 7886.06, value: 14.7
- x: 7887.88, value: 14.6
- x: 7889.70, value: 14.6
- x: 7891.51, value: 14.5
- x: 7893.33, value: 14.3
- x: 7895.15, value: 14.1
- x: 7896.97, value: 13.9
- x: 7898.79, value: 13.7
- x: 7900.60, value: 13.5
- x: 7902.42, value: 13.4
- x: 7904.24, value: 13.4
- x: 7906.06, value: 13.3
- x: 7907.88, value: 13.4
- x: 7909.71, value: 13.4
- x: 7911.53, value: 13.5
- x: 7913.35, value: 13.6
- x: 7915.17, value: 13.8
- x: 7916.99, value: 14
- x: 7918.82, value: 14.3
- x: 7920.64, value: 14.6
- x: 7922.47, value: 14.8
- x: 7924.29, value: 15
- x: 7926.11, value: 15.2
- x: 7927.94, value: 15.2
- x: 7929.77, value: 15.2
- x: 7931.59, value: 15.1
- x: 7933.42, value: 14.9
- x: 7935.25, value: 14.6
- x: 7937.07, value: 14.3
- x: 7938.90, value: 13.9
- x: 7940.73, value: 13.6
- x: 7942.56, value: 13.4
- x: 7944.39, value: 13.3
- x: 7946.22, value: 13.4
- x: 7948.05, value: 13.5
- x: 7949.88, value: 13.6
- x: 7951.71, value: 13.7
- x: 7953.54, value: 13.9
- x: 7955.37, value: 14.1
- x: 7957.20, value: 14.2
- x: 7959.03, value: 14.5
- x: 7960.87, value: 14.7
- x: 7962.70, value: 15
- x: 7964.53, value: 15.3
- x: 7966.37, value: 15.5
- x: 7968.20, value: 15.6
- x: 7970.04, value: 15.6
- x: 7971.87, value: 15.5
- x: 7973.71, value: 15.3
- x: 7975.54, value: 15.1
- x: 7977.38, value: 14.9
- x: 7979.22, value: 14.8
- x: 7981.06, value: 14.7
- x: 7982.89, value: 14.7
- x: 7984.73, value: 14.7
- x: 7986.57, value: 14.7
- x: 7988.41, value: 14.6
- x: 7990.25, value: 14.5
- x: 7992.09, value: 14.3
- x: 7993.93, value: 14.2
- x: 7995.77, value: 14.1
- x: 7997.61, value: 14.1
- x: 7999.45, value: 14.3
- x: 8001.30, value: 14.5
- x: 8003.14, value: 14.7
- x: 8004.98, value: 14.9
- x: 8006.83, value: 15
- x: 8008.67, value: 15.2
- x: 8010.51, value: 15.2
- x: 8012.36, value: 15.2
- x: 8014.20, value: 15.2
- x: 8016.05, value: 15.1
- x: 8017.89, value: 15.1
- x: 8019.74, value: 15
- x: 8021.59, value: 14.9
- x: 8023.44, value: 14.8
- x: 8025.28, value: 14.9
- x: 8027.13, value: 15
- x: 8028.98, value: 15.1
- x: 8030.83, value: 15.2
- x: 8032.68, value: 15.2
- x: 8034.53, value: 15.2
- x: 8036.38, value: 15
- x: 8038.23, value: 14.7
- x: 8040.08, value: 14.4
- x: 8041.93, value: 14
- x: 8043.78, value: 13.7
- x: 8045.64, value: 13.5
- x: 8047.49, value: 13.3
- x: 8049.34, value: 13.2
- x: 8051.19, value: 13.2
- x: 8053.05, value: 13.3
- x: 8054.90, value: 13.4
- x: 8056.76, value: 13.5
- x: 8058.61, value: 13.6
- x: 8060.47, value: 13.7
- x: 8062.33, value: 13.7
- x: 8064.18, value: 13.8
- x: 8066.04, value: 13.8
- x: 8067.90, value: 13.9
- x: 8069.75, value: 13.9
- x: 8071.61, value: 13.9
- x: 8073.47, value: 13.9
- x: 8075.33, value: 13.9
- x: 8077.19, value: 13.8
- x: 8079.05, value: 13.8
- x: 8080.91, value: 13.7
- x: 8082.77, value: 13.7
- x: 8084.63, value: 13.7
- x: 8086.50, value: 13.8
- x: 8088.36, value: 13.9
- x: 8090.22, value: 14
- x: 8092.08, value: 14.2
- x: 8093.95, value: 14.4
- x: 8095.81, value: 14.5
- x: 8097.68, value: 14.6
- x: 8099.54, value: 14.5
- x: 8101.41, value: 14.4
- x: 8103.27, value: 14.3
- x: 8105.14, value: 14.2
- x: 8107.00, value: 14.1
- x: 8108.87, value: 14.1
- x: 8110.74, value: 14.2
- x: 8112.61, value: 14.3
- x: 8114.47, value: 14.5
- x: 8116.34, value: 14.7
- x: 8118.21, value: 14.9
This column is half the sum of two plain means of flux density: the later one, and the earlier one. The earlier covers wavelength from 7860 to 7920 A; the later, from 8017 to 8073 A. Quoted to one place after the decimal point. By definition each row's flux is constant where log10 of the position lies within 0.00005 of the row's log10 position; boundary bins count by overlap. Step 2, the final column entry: 14.2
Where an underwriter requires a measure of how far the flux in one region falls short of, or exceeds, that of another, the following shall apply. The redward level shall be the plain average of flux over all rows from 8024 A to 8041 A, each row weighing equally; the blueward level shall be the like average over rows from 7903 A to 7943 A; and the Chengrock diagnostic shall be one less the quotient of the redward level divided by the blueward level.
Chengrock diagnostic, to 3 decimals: -0.054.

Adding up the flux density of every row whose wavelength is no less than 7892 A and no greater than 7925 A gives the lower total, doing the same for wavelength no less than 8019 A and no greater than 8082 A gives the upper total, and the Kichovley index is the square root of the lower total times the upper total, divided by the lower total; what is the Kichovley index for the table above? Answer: 1.4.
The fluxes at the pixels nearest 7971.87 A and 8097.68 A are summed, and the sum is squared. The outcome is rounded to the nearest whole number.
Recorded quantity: 906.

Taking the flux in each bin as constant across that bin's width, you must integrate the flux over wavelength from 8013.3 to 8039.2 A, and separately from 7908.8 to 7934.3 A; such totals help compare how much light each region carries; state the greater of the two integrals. 389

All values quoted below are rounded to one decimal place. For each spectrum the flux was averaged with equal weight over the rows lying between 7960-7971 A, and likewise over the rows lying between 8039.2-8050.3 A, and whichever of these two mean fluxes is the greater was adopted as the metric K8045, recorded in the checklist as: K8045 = 15.3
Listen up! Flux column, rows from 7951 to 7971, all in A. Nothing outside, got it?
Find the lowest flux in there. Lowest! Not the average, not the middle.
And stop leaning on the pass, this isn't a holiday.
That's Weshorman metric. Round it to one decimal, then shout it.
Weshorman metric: 13.7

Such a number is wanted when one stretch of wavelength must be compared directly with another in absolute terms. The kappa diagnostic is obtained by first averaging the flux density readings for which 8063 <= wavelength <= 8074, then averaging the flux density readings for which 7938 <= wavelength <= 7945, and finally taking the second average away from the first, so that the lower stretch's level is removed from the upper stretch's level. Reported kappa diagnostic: 0.32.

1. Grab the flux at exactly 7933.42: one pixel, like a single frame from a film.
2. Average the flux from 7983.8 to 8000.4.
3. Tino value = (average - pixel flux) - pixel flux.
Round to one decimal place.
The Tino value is -15.4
